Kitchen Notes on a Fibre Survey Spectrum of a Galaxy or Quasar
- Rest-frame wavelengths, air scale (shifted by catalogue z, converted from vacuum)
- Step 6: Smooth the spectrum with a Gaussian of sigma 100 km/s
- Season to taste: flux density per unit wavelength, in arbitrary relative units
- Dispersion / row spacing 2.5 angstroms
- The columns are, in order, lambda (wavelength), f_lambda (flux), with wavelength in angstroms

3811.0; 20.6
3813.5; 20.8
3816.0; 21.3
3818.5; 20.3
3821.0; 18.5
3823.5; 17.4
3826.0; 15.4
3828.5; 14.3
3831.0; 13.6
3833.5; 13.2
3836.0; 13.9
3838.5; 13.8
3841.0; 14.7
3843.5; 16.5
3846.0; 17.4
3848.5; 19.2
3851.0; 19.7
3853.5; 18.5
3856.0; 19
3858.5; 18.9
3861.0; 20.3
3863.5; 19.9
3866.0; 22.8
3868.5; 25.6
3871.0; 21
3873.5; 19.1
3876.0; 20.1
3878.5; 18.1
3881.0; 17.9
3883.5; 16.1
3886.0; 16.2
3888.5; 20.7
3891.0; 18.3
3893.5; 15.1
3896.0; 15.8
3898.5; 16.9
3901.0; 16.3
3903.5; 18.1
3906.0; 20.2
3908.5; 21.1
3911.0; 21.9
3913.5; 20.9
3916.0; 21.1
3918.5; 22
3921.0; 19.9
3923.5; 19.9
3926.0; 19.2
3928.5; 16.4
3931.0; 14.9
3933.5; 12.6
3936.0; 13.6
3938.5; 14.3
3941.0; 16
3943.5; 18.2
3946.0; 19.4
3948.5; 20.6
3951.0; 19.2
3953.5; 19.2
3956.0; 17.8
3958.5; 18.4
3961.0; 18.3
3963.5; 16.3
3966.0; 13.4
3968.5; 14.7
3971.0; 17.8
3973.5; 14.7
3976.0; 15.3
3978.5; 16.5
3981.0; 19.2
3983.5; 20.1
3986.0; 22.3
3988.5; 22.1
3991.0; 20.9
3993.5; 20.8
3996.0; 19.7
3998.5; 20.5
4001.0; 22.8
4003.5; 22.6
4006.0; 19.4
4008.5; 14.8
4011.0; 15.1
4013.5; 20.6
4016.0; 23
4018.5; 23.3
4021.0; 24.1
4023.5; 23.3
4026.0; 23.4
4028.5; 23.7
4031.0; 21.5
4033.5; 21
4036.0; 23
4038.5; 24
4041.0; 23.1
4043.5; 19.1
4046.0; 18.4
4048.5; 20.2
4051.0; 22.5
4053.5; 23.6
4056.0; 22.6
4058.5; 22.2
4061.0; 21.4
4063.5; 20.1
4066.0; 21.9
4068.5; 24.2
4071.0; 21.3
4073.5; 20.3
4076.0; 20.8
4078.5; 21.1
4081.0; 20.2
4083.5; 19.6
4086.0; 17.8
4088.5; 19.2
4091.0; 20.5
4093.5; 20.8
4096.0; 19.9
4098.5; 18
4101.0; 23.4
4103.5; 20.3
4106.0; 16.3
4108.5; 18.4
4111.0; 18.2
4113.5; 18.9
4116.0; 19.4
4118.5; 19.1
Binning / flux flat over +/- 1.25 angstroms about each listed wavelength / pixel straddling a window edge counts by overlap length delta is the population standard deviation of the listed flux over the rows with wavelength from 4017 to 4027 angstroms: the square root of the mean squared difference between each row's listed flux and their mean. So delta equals 0.3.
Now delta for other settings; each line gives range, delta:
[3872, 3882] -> 0.9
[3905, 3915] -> 0.6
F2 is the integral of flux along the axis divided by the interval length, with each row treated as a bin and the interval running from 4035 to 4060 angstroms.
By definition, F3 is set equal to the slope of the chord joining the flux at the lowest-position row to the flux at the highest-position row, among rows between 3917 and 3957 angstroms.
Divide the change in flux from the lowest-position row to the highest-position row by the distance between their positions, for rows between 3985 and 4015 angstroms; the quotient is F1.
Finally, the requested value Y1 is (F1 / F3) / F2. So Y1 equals 0.03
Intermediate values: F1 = -0.06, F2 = 21.9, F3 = -0.11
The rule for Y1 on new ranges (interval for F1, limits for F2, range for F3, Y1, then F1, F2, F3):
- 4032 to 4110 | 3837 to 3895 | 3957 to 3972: 0.04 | -0.03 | 18.6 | -0.05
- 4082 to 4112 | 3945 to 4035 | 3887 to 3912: -0.05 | -0.05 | 19.6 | 0.05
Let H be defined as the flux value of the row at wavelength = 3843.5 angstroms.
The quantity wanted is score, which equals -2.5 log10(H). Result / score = -3.04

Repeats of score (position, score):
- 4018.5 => -3.42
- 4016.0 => -3.40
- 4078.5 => -3.31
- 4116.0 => -3.22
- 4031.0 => -3.33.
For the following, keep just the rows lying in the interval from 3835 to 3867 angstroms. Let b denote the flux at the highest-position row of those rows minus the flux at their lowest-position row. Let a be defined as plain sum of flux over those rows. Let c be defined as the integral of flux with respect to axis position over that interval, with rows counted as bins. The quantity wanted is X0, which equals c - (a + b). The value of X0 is 334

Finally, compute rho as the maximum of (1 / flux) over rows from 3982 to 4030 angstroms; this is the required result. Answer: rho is 0.0676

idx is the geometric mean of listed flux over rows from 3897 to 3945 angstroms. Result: 17.8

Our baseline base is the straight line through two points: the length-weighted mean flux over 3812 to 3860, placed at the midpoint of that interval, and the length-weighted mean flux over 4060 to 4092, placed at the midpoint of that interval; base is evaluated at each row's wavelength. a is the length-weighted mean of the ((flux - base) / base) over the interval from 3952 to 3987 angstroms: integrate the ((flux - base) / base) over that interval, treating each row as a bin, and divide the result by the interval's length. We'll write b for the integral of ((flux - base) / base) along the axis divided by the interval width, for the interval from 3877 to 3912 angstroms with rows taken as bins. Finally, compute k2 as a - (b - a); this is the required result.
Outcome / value -0.18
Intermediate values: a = -0.09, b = 0.00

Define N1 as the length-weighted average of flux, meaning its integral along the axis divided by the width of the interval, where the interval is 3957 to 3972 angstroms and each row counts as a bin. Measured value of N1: 16.5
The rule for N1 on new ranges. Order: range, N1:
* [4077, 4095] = 19.9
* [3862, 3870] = 22.6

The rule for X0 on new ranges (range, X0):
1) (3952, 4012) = 669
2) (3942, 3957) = 172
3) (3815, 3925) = 1217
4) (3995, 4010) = 183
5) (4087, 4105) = 221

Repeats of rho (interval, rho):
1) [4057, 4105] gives 0.0562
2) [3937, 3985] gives 0.0746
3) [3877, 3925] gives 0.0662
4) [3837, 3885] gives 0.0725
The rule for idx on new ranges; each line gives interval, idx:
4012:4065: 22.0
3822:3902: 17.5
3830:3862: 16.6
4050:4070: 22.3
